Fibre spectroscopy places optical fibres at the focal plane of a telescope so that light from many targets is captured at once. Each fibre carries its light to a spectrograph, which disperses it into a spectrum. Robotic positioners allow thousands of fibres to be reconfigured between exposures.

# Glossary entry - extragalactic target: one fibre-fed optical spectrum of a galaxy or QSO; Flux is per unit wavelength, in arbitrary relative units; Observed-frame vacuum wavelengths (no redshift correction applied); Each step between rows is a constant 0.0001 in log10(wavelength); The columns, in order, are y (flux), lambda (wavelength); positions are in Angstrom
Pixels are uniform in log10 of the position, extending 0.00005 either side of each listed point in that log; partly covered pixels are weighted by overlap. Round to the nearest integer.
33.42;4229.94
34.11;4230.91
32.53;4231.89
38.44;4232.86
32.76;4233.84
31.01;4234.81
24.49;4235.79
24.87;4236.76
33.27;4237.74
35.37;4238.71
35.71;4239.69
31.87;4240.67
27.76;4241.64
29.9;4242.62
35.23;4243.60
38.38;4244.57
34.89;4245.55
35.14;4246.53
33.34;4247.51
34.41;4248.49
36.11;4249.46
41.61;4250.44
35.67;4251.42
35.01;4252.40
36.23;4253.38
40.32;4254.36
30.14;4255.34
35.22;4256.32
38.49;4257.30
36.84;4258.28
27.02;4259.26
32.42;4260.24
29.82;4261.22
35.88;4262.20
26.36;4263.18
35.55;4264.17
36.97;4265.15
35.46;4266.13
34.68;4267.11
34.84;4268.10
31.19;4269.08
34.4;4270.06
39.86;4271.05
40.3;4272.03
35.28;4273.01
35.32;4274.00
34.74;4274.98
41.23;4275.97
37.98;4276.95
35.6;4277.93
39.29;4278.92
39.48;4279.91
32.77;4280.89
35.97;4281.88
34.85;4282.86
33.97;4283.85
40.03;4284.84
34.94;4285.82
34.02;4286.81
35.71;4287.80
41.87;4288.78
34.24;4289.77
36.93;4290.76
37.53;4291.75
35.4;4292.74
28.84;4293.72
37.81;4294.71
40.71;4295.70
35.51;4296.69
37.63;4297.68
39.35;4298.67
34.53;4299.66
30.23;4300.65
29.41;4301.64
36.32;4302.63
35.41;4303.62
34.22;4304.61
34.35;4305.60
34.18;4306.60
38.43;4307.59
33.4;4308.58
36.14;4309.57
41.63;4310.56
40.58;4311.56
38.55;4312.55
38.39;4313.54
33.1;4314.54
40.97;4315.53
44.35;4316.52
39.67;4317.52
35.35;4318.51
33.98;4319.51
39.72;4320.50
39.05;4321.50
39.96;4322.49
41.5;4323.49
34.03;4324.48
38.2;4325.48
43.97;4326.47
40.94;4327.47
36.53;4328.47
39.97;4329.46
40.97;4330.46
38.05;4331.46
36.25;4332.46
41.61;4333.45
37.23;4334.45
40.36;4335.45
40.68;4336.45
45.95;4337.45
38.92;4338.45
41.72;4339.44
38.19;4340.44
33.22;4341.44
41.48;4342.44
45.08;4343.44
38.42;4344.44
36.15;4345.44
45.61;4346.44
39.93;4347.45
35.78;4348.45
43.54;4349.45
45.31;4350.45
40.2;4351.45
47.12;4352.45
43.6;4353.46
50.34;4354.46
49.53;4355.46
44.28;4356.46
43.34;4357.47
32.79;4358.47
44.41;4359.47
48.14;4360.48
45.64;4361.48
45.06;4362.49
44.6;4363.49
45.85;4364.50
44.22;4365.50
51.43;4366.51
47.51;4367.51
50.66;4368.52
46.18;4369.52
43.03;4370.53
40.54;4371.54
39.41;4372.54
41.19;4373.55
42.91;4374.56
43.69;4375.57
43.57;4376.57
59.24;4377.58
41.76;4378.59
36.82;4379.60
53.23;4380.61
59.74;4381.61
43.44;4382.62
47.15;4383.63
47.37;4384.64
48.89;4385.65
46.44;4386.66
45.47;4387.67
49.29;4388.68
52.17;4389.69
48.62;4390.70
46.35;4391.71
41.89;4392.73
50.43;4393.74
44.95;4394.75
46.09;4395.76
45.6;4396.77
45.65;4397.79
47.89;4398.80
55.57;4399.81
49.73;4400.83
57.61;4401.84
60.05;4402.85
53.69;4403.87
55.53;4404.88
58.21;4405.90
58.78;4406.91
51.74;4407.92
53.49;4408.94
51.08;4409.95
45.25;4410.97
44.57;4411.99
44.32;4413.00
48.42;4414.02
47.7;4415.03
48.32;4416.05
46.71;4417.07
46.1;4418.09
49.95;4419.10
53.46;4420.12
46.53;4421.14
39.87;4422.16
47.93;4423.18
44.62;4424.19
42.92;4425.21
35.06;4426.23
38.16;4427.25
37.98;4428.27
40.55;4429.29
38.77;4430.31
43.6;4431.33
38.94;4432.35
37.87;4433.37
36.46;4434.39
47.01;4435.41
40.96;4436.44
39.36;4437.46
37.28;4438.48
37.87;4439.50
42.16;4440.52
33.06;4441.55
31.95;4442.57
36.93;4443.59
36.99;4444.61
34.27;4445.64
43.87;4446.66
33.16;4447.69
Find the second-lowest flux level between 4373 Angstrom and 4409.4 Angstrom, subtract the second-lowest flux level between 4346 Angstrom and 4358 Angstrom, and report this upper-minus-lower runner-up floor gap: 1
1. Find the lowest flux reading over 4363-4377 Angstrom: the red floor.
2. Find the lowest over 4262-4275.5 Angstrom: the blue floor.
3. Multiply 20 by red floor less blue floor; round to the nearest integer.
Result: 261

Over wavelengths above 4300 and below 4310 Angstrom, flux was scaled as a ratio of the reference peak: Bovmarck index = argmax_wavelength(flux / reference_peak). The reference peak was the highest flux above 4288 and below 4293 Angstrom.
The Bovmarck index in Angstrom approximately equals 4307.59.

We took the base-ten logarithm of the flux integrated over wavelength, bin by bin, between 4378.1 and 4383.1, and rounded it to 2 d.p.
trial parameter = 2.37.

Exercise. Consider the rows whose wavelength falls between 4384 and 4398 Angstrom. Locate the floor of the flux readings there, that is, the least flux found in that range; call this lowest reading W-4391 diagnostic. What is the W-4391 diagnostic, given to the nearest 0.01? 41.89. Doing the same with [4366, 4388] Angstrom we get 36.82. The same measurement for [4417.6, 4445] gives 31.95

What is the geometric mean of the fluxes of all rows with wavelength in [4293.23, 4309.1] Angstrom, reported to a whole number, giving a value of 35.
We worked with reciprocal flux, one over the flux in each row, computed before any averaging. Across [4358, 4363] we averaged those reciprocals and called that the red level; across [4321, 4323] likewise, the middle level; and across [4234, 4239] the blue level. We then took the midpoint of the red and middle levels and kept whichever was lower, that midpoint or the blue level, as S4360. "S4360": 0.0244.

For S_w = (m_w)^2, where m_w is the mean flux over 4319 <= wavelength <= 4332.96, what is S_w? 1505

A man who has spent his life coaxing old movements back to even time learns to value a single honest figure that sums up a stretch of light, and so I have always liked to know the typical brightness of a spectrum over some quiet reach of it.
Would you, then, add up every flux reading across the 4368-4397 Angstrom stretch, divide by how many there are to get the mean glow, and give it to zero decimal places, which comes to 46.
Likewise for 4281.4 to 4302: 36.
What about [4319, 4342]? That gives 39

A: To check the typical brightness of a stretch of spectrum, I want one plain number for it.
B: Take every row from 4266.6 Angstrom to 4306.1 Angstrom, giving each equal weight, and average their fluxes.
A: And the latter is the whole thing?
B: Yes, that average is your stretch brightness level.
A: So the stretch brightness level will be 36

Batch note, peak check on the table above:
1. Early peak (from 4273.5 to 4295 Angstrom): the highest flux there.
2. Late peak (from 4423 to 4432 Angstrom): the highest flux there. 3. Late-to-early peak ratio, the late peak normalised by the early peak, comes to 1.14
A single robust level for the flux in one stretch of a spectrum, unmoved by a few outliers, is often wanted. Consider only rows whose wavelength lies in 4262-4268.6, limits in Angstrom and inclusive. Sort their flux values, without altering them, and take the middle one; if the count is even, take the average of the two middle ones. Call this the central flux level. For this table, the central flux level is 35.5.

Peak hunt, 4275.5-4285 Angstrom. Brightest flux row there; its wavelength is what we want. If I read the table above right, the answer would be 4275.97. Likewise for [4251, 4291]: 4288.78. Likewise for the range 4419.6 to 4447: 4420.12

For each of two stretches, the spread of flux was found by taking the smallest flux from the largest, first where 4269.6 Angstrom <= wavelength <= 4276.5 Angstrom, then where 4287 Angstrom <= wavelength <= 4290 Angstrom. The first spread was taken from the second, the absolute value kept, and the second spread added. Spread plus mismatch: 8.4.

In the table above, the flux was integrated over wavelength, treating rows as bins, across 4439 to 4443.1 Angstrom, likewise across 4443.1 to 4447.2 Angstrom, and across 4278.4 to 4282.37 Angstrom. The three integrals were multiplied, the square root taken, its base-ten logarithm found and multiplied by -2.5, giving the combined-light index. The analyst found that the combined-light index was -8.16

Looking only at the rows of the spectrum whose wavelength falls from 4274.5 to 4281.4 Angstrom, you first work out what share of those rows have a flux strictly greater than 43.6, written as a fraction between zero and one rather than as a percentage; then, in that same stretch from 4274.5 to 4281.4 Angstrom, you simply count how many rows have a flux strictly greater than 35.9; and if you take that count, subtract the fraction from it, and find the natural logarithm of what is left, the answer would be 1.4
